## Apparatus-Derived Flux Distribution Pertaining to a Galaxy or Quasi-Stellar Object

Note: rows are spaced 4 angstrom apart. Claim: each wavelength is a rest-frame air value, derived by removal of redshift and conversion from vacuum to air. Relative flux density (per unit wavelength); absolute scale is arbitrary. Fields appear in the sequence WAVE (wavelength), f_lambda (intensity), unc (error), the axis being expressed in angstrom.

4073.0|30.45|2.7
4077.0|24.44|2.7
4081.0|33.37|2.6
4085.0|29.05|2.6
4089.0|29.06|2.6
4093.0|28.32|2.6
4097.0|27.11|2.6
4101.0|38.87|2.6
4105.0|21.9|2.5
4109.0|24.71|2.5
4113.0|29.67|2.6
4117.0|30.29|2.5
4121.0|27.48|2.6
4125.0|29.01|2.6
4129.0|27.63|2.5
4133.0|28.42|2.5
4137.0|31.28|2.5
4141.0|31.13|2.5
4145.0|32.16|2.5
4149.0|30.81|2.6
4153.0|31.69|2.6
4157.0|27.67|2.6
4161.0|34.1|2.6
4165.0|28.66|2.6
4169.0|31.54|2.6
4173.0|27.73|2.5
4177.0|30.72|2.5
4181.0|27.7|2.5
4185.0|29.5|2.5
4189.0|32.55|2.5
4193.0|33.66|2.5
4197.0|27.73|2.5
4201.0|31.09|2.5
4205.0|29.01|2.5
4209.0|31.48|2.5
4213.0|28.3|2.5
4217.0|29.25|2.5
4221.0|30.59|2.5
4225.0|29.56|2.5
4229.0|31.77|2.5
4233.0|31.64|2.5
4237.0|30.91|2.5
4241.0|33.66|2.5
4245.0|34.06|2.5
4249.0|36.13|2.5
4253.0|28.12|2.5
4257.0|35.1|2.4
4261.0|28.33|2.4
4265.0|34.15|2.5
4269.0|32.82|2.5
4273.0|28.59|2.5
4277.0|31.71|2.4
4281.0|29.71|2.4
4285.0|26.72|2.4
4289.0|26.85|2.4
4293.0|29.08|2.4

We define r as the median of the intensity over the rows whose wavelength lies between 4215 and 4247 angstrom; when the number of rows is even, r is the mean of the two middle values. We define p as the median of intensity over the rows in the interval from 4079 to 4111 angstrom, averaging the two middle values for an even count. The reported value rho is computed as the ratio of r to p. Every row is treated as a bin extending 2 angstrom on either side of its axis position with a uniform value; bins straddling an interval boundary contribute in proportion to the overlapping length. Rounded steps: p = 28.7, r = 31.3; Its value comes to 1.090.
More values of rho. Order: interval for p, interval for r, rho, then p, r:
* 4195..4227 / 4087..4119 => 0.976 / 29.4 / 28.7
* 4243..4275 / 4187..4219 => 0.902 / 33.4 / 30.2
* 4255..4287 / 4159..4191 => 0.980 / 30.7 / 30.1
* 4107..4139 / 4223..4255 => 1.104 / 28.7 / 31.7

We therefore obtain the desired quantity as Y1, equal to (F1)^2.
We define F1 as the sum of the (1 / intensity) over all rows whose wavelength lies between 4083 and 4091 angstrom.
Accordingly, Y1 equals 0.0047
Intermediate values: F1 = 0.069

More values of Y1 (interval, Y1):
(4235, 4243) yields 0.0039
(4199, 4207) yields 0.0044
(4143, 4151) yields 0.0040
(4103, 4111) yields 0.0074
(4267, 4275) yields 0.0043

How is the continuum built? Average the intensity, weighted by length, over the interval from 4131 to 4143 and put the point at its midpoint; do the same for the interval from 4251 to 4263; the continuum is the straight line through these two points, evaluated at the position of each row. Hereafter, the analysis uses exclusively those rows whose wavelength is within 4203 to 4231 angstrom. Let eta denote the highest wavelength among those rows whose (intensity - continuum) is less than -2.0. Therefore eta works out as 4213.0 angstrom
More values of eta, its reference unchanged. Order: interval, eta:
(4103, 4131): 4129.0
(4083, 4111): 4109.0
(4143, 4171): 4157.0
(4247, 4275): 4261.0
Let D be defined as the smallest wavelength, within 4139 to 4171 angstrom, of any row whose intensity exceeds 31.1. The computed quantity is 4141.0 angstrom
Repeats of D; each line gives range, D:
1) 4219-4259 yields 4229.0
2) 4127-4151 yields 4137.0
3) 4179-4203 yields 4189.0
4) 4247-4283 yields 4249.0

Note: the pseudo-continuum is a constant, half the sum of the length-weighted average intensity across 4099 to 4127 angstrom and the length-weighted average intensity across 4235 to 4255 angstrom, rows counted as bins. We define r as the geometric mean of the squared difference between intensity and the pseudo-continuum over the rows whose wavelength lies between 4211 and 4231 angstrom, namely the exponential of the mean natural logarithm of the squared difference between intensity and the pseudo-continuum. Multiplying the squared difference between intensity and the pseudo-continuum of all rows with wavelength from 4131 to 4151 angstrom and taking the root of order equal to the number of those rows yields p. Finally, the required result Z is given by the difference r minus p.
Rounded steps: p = 0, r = 0.8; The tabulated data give 0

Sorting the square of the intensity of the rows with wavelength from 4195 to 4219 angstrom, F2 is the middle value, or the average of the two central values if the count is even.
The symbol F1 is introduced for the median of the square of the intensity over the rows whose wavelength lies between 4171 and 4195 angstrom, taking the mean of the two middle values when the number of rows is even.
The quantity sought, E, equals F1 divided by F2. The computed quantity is 1.07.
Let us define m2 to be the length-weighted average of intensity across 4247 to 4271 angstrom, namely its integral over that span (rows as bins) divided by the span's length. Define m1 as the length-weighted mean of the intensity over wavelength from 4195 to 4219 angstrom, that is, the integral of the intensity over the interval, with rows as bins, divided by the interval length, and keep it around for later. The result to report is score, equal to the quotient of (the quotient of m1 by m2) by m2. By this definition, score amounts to 0.0280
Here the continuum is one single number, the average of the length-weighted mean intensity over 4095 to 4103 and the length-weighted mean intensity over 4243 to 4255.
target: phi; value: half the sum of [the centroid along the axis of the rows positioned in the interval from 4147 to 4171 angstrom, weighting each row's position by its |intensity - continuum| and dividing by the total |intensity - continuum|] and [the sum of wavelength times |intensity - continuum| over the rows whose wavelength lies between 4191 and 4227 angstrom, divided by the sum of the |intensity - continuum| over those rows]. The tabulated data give 4184.5 angstrom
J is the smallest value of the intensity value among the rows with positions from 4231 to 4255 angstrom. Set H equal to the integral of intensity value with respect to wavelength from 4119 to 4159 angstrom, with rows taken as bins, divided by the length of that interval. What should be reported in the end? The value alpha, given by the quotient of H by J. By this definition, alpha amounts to 1.06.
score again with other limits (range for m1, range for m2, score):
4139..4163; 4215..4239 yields 0.0333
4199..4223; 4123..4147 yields 0.0334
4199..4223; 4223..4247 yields 0.0294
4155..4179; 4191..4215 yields 0.0329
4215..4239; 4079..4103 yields 0.0319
